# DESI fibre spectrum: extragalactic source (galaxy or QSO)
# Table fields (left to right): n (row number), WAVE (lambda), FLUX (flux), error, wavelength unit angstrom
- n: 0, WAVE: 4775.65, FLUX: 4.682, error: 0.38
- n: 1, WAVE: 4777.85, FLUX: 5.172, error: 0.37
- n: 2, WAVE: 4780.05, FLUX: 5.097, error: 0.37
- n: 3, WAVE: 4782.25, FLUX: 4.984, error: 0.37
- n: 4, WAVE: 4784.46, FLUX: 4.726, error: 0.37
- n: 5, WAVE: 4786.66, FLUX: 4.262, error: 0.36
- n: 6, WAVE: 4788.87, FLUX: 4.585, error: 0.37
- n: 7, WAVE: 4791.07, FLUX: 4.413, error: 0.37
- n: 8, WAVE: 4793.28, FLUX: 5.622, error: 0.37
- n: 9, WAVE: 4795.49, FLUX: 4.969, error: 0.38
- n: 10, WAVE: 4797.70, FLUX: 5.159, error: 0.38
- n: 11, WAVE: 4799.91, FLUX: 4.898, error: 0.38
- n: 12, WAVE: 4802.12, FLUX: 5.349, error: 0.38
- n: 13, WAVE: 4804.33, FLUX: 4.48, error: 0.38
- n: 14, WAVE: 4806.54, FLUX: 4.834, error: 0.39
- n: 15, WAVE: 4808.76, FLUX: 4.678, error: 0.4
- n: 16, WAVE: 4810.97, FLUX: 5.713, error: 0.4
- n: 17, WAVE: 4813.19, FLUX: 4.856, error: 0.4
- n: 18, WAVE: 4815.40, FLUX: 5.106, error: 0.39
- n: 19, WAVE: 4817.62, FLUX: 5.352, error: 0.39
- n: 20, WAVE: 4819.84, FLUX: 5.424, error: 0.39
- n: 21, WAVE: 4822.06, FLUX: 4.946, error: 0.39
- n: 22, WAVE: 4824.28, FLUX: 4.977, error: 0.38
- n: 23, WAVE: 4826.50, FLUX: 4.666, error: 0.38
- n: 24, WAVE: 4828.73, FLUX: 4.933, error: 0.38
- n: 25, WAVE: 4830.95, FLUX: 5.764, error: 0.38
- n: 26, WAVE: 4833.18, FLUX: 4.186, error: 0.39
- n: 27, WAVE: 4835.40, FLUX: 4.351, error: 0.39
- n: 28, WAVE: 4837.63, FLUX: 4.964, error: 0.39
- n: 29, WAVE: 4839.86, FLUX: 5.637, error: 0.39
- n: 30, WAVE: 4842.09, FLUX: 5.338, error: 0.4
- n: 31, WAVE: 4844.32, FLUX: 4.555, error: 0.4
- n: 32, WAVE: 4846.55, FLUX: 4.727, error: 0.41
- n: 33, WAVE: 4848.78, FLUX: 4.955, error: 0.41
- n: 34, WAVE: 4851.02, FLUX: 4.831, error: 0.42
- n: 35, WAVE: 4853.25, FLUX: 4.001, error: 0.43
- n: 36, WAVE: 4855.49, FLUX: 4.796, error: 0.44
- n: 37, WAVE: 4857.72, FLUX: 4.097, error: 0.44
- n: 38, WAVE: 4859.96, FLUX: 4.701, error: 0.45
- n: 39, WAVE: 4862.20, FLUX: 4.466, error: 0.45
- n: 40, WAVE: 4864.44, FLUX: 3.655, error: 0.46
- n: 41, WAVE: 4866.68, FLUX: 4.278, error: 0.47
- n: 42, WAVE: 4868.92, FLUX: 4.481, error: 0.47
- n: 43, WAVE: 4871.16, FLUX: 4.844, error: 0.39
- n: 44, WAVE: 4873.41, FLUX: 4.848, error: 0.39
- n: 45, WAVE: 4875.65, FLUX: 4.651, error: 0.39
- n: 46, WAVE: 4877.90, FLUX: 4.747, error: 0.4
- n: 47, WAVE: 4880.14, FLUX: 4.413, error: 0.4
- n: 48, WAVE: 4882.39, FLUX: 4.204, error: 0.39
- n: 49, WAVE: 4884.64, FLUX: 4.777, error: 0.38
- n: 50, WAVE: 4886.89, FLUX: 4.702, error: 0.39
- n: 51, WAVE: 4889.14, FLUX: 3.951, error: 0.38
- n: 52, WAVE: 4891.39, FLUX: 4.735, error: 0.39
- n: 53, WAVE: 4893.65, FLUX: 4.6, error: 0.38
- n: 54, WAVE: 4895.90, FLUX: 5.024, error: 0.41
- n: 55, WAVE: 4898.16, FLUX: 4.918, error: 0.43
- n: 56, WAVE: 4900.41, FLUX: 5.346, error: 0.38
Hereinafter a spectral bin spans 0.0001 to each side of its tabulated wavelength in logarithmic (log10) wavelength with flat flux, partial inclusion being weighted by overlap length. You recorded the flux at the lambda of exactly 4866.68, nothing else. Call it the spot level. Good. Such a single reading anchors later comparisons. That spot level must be 4.278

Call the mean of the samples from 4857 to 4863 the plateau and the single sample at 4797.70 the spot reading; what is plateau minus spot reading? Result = -0.7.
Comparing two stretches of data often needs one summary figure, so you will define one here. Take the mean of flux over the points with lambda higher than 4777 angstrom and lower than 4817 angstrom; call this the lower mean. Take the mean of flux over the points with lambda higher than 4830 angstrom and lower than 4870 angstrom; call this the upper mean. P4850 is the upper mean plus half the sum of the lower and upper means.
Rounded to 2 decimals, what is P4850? 9.45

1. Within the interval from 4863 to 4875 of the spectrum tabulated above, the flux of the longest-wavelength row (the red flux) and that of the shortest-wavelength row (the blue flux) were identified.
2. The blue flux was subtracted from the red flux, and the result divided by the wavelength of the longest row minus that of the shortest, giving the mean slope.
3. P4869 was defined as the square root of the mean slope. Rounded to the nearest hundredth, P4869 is 0.36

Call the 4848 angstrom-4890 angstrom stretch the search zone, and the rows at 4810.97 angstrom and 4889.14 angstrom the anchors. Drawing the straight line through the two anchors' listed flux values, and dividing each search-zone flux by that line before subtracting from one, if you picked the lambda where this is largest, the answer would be 4864.44 angstrom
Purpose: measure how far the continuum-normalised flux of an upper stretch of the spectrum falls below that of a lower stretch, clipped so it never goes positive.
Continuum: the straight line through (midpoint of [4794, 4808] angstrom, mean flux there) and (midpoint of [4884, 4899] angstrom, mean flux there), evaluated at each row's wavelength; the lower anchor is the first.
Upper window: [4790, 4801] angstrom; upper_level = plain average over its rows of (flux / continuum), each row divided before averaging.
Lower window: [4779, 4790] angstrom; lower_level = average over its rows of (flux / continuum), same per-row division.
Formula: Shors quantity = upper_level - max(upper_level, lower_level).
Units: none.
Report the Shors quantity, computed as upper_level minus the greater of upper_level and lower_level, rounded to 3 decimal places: 0.000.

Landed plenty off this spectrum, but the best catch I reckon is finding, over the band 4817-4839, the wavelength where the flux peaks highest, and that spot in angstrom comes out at 4830.95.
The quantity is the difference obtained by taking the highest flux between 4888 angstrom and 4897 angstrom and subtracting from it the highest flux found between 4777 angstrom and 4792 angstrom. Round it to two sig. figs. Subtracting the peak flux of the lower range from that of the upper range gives -0.15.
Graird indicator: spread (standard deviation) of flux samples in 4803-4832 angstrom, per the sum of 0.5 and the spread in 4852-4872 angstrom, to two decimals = 0.44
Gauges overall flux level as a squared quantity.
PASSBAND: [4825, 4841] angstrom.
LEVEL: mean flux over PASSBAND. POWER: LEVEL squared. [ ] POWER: 24.3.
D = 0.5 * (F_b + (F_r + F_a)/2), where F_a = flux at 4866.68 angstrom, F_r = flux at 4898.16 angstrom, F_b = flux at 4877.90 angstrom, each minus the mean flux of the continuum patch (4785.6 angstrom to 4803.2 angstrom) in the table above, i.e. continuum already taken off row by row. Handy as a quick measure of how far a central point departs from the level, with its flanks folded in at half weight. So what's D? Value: -0.2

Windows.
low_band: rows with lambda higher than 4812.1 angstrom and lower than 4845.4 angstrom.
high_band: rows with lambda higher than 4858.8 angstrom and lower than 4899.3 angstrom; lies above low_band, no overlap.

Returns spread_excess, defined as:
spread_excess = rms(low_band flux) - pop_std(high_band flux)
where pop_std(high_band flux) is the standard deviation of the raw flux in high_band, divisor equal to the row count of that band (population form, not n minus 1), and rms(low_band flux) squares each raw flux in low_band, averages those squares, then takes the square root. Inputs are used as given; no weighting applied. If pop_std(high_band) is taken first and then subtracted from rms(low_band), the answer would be 4.68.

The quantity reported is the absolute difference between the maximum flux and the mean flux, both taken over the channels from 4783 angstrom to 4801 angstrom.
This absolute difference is 0.79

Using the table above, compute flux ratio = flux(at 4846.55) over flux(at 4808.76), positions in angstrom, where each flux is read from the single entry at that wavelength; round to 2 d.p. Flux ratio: 1.01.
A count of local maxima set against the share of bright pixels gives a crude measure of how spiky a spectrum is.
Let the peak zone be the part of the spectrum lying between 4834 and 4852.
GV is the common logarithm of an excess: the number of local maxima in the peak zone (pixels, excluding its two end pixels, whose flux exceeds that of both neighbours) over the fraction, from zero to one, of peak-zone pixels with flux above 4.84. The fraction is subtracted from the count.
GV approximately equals 0.18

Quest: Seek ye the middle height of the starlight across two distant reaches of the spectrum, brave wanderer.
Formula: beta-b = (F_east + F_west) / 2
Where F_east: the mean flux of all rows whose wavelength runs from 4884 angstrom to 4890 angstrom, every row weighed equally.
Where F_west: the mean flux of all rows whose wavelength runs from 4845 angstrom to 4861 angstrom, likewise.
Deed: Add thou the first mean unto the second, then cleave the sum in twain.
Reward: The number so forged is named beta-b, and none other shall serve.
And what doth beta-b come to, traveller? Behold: 4.53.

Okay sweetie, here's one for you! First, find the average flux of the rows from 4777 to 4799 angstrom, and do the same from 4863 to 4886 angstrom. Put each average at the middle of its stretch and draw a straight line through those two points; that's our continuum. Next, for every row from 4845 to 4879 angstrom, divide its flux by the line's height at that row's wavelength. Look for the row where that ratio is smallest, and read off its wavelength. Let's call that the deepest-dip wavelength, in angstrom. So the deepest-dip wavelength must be 4864.44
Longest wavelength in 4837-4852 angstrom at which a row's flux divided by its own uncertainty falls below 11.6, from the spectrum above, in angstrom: 4851.02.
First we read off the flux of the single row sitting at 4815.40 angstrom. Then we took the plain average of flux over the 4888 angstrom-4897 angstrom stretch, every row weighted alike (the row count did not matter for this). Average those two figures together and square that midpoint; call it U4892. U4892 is 23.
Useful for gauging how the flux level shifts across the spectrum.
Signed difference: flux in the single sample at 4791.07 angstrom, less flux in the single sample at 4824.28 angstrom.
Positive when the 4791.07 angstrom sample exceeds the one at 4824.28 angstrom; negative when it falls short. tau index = -0.6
